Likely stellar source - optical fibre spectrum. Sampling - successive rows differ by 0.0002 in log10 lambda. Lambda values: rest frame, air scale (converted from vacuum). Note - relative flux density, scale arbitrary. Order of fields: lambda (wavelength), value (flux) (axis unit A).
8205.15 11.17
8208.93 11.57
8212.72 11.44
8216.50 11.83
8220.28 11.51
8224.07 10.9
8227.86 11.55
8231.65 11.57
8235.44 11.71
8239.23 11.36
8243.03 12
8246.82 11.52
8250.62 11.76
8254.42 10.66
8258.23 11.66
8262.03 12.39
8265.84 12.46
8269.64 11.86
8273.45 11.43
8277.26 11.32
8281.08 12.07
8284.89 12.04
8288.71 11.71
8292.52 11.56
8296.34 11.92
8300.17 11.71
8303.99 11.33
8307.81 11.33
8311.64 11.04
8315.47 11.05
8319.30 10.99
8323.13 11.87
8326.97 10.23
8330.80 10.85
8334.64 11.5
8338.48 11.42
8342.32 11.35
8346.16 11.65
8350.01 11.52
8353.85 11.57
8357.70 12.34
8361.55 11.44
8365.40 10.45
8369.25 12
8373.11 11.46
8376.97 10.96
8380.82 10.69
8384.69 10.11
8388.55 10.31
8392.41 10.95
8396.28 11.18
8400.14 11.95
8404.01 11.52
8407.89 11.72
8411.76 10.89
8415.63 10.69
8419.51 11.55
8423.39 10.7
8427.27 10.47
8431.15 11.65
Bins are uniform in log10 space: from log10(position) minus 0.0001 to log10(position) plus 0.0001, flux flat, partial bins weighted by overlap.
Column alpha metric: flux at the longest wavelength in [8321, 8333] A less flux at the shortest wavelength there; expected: -1.0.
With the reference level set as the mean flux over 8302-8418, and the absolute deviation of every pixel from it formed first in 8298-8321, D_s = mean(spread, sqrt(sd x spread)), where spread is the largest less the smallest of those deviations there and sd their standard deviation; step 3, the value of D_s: 0.3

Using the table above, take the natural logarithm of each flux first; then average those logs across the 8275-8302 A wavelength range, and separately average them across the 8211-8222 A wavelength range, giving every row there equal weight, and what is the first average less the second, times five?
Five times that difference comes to 0.1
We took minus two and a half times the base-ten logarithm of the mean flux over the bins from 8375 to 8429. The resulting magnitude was -2.60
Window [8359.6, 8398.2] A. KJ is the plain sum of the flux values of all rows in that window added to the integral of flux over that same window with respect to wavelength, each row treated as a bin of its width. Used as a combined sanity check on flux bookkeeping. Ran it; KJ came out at 532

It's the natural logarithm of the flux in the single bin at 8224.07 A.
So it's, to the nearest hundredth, 2.39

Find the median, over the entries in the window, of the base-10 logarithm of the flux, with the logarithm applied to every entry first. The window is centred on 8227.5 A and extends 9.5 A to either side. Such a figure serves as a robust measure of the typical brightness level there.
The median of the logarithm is 1.06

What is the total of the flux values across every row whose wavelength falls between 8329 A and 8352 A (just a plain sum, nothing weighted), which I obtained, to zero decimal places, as 68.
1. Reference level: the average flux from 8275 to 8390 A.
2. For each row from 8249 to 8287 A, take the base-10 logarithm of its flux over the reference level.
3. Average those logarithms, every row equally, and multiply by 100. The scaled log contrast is 1.6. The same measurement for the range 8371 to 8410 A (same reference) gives -1.0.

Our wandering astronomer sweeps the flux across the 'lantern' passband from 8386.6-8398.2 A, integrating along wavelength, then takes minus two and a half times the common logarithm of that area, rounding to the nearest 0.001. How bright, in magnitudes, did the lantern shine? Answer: -5.246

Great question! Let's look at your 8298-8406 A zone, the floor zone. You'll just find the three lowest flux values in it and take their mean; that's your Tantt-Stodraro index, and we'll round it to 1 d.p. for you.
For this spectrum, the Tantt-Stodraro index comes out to 10.2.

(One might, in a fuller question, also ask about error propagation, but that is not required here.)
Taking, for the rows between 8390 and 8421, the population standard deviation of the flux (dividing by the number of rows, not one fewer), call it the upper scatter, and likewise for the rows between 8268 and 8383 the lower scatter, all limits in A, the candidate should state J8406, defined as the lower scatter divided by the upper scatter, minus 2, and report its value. -0.85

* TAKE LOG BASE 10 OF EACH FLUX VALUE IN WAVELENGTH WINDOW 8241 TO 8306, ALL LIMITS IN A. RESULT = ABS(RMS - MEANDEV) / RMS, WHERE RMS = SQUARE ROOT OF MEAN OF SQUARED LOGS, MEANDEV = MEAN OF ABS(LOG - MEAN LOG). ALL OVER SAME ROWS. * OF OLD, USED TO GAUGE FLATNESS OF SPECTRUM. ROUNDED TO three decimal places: 0.989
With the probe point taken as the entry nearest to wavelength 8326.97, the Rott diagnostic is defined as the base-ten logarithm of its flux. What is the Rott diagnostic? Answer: 1.01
